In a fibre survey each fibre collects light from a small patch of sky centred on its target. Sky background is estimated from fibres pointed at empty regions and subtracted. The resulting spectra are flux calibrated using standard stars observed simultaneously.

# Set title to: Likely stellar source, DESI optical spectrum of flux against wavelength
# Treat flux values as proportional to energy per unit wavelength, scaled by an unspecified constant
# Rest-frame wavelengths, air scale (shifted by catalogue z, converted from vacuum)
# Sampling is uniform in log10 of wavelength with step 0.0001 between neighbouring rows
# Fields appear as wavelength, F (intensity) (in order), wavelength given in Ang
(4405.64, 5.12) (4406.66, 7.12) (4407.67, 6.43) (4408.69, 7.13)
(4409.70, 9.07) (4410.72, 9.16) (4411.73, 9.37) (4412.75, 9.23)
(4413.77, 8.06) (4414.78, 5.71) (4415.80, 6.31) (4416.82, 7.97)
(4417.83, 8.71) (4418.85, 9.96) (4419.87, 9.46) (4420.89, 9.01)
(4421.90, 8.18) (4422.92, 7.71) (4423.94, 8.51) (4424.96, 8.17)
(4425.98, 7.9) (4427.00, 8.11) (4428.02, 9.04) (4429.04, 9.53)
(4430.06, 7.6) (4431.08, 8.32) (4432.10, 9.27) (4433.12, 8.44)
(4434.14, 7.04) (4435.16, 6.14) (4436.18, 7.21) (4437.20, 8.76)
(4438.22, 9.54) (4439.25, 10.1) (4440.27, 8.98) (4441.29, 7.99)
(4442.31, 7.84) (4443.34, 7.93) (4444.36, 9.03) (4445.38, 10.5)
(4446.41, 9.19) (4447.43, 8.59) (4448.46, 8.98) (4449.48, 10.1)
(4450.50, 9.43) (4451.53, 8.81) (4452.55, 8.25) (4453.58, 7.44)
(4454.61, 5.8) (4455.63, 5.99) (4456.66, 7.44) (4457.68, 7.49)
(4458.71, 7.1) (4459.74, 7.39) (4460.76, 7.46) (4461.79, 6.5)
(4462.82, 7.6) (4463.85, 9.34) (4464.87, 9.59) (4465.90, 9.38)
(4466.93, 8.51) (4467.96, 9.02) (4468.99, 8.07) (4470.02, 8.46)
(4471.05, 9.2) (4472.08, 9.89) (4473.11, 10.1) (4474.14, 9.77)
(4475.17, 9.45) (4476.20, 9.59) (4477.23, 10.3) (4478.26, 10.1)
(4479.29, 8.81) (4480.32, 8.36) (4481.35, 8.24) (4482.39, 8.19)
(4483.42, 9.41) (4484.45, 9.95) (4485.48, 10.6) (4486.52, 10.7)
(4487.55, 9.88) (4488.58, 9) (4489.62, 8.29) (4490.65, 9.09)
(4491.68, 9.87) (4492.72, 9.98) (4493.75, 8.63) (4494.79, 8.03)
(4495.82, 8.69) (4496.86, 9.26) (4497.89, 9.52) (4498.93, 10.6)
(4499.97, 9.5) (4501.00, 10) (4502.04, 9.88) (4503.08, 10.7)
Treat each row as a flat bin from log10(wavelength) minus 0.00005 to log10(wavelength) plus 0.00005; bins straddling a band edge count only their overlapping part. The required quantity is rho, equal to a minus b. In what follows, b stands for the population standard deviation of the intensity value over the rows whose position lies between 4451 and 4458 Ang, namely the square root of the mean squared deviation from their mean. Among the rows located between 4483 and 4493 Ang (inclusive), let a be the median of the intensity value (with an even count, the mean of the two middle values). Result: 8.9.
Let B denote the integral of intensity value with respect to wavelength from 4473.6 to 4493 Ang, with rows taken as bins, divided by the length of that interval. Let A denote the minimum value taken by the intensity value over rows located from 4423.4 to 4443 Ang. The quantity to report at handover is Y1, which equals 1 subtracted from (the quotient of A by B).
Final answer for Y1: -0.35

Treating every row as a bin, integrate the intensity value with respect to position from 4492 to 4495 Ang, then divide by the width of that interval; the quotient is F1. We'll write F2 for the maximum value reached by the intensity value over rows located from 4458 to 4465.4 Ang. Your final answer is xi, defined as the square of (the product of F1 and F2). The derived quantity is 7472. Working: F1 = 9.0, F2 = 9.59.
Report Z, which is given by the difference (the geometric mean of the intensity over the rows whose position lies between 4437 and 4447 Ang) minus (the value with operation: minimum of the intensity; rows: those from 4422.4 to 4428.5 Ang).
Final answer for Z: 1.2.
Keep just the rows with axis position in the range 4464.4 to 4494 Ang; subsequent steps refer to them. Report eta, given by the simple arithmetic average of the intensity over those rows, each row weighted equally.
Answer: 9.3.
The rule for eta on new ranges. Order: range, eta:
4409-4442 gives 8.4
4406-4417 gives 7.8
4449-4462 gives 7.6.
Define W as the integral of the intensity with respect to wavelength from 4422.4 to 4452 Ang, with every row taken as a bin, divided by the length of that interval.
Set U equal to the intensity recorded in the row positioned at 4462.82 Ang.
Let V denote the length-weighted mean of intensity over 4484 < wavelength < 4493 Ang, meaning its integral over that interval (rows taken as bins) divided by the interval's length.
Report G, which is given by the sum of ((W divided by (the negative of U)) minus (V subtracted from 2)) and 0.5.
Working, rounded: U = 7.6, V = 9.7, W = 8.6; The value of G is 7.1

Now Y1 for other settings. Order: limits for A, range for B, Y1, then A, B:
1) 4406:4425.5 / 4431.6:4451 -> -0.34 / 5.71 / 8.7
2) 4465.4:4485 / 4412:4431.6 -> -0.03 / 8.07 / 8.3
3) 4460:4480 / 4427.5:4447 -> -0.24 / 6.5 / 8.6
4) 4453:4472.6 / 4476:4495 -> -0.38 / 5.8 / 9.3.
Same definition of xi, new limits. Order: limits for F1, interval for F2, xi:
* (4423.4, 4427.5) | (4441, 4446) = 7342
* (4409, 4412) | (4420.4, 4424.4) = 6678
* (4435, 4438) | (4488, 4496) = 5961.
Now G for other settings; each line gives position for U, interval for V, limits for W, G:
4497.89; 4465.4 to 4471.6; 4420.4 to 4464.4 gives 6.4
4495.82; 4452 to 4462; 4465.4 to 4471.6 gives 4.6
